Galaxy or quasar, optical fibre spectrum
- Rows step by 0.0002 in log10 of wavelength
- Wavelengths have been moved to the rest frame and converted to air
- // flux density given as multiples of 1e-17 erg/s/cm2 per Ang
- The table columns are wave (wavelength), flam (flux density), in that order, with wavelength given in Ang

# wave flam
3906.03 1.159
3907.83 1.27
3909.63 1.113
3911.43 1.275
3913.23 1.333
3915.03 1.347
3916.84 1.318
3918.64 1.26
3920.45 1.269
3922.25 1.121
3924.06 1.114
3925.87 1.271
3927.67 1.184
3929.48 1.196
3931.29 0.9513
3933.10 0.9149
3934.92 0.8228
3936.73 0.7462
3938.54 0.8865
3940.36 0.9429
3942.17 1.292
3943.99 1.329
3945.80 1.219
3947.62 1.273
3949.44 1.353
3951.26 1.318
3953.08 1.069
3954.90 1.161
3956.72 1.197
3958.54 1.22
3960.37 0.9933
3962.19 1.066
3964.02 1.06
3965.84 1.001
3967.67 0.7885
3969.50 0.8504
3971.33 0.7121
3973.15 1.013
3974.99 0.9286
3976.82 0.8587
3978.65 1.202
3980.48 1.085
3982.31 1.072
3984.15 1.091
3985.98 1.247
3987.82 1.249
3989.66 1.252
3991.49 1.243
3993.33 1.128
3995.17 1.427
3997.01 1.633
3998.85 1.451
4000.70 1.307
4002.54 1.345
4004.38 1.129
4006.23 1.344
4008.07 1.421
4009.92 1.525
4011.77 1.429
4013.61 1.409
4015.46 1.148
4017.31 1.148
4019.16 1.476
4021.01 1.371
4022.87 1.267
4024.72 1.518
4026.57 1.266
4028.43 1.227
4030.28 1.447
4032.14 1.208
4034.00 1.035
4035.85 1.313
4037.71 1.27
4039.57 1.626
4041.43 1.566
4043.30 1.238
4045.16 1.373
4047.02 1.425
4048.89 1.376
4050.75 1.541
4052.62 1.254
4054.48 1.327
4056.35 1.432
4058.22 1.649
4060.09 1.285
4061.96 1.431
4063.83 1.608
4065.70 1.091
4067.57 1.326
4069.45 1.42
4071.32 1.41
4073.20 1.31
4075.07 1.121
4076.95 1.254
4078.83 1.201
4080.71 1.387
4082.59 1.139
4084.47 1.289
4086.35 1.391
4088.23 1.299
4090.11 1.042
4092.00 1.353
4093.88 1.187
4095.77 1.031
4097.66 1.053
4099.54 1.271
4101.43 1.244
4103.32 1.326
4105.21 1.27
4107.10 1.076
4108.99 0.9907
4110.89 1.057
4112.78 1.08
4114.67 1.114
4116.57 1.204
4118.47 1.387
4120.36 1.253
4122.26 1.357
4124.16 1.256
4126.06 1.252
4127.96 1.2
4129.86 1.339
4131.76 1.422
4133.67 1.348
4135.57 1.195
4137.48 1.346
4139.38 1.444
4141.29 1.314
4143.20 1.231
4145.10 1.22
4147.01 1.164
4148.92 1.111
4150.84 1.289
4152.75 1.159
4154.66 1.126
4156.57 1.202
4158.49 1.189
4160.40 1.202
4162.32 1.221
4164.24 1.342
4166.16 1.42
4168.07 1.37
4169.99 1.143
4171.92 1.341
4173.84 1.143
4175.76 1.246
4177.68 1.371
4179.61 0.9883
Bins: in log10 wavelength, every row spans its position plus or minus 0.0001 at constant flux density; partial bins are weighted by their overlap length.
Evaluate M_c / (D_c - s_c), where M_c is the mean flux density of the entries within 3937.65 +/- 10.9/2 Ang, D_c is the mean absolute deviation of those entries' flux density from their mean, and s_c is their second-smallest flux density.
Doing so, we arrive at -1.33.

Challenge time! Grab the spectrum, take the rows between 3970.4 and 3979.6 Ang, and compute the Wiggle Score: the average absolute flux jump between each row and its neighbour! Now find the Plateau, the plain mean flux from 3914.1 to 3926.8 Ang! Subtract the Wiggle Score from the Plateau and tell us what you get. 1.04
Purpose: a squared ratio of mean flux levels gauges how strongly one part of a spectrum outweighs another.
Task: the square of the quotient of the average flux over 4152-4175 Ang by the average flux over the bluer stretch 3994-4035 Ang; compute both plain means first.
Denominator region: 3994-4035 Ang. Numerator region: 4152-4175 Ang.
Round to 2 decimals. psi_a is 0.85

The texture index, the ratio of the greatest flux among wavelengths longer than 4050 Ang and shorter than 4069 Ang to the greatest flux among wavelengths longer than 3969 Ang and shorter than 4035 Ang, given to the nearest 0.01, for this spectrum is 1.01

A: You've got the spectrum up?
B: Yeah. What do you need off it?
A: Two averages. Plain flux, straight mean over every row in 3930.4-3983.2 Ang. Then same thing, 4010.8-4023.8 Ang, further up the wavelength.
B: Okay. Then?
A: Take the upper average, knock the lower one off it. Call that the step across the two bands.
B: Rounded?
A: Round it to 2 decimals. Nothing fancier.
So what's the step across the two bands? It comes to 0.28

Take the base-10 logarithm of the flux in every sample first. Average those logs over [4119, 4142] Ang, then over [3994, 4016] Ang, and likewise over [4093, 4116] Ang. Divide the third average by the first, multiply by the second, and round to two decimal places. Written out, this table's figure 0.07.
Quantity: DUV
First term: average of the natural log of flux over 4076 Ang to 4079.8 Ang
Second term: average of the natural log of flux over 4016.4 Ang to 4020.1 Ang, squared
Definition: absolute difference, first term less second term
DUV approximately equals 0.14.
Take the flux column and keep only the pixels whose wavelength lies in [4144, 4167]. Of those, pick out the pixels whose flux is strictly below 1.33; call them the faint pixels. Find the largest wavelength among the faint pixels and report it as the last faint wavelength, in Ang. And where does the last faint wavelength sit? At 4162.32 Ang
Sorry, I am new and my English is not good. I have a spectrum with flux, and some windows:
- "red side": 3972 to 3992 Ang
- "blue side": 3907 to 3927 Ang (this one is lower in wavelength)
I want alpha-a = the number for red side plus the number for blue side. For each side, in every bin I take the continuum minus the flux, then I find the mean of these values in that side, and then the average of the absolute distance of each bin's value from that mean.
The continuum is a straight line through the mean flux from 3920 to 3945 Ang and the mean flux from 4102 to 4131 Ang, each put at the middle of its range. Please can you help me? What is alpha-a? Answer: 0.182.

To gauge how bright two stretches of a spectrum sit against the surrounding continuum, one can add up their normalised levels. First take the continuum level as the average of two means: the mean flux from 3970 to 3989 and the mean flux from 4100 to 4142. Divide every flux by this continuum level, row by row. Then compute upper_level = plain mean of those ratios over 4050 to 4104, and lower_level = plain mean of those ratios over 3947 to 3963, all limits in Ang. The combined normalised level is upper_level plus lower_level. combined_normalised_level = 2.16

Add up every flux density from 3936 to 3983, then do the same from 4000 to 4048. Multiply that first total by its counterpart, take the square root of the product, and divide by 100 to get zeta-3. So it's 0.310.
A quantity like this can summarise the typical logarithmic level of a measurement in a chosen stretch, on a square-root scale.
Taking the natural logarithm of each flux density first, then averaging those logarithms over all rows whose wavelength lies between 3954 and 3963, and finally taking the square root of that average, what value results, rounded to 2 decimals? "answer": 0.34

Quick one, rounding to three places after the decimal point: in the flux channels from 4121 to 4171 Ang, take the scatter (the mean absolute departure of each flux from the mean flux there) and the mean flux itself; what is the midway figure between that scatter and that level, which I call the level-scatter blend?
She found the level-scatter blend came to 0.674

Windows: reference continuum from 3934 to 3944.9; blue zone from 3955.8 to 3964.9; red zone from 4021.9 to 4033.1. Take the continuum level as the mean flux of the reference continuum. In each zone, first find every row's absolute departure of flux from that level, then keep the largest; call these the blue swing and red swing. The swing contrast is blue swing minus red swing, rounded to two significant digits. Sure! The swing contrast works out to -0.30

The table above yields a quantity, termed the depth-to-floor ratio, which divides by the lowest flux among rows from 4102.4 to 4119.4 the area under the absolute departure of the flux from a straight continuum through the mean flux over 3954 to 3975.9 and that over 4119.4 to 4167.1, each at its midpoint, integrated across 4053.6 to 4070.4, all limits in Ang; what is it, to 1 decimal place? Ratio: 4.5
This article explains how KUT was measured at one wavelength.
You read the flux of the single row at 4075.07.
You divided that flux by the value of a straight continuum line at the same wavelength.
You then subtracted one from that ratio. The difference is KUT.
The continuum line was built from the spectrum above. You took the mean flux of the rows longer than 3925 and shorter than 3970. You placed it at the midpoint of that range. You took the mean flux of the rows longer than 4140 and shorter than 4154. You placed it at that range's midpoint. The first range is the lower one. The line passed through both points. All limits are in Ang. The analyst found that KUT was -0.04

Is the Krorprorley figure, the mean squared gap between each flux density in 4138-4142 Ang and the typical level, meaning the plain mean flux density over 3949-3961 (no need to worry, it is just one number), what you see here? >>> 0.04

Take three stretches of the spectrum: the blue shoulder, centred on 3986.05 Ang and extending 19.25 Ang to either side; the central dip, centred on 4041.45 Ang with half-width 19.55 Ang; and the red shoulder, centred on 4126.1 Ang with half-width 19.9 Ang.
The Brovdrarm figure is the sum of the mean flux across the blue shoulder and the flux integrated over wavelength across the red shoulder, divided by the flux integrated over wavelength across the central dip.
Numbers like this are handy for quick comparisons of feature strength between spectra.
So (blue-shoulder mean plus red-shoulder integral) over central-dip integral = 0.95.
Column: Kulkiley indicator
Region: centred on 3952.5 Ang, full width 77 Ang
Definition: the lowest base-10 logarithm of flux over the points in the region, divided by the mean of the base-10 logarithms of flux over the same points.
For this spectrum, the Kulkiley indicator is -4.1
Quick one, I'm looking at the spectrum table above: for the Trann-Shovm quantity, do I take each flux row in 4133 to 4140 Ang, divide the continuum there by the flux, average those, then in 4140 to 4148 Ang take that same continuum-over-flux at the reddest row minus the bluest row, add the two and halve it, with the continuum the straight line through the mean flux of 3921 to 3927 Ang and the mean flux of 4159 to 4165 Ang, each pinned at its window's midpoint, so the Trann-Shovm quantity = 0.531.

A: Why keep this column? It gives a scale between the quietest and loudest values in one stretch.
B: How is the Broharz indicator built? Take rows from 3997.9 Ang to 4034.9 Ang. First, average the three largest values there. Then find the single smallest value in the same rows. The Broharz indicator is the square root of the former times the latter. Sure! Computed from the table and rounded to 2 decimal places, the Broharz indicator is 1.25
